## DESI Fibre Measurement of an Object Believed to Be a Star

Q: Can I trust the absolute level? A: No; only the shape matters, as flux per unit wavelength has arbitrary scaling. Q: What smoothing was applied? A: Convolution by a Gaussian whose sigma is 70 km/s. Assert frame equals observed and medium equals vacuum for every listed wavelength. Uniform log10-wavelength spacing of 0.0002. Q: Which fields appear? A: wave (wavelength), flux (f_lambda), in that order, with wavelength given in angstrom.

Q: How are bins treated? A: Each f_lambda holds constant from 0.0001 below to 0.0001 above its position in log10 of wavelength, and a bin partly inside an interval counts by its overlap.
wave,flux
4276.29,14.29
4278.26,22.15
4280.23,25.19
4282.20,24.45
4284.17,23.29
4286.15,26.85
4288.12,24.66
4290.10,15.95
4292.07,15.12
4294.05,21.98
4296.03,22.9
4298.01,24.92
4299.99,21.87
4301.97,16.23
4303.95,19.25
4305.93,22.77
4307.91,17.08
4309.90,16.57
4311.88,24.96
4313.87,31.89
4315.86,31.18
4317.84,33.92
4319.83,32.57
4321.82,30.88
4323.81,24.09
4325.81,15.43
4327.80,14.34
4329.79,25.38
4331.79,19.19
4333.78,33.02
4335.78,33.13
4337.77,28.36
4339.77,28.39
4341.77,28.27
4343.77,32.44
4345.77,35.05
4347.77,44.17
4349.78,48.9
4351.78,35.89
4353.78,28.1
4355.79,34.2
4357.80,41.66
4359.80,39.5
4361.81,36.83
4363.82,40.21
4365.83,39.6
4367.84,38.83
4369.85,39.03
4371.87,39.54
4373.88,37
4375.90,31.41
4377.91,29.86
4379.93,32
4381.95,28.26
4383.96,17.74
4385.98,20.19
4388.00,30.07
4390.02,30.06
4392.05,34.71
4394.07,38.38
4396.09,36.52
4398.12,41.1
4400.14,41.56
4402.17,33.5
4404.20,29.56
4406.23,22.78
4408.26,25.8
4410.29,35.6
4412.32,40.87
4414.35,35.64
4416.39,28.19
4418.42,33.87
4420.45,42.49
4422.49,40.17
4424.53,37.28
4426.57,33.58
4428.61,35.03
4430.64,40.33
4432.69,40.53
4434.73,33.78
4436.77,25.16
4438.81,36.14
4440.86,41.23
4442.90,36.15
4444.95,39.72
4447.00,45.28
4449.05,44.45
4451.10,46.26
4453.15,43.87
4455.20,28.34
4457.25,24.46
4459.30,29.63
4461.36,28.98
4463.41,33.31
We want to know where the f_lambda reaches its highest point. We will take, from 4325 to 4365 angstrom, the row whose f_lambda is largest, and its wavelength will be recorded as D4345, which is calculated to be 4349.78 angstrom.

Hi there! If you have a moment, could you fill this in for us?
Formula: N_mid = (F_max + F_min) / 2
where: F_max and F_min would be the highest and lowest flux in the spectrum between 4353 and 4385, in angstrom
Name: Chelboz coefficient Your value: 30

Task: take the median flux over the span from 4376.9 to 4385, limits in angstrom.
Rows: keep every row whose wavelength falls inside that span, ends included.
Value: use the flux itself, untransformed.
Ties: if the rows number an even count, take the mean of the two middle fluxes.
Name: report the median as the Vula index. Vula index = 29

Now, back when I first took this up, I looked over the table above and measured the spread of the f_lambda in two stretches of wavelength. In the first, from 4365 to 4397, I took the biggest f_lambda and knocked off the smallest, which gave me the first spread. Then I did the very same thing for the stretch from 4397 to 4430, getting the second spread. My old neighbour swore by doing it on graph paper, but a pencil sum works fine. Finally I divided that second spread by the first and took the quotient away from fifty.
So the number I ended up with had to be 49.10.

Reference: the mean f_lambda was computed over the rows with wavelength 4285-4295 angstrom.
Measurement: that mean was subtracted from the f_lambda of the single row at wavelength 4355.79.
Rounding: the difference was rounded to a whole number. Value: 13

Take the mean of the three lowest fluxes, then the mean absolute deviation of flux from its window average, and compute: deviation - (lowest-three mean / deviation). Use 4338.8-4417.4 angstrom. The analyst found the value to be 1.5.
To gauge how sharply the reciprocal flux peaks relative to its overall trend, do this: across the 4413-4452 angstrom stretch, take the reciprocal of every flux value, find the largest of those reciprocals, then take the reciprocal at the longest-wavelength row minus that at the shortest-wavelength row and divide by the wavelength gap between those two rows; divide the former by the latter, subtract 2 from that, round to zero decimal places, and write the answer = -229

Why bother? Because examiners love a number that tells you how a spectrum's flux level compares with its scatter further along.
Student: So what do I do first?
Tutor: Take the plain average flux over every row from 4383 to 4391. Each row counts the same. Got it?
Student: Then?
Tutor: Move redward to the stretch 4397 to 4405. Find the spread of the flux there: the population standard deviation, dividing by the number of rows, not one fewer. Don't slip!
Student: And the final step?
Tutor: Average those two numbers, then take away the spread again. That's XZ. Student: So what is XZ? 10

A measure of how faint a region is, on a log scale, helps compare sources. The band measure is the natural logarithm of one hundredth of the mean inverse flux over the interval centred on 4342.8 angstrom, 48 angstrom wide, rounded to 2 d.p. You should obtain -7.98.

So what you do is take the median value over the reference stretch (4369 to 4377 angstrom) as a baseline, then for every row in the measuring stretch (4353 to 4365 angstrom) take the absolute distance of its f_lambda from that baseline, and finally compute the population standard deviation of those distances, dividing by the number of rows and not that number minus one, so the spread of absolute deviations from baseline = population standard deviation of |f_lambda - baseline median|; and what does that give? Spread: 2.9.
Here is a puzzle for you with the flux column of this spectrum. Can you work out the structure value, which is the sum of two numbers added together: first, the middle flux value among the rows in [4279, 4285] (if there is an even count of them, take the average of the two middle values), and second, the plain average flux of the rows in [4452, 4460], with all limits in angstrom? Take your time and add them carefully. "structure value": 56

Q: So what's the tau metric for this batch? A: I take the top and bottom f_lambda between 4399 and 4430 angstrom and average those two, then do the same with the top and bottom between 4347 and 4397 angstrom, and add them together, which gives 66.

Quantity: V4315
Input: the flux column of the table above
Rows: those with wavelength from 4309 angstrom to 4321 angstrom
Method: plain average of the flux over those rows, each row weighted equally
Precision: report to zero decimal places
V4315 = 29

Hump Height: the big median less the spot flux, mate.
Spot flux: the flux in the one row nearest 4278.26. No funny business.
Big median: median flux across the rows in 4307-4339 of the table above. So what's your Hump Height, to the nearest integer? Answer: 5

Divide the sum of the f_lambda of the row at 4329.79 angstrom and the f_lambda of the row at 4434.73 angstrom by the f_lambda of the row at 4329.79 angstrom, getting 2.3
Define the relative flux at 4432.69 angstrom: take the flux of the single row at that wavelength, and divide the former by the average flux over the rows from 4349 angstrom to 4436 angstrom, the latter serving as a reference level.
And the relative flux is 1.2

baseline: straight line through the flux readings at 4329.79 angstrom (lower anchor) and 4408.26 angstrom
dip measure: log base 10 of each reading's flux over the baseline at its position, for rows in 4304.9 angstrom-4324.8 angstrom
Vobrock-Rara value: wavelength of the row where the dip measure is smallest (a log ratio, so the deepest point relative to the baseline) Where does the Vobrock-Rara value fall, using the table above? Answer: 4309.90 angstrom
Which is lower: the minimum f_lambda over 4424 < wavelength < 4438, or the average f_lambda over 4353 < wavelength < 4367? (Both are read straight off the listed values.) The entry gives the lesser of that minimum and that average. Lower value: 25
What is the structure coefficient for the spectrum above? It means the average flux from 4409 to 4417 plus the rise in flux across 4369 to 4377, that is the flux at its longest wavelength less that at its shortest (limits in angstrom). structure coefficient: 27.5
